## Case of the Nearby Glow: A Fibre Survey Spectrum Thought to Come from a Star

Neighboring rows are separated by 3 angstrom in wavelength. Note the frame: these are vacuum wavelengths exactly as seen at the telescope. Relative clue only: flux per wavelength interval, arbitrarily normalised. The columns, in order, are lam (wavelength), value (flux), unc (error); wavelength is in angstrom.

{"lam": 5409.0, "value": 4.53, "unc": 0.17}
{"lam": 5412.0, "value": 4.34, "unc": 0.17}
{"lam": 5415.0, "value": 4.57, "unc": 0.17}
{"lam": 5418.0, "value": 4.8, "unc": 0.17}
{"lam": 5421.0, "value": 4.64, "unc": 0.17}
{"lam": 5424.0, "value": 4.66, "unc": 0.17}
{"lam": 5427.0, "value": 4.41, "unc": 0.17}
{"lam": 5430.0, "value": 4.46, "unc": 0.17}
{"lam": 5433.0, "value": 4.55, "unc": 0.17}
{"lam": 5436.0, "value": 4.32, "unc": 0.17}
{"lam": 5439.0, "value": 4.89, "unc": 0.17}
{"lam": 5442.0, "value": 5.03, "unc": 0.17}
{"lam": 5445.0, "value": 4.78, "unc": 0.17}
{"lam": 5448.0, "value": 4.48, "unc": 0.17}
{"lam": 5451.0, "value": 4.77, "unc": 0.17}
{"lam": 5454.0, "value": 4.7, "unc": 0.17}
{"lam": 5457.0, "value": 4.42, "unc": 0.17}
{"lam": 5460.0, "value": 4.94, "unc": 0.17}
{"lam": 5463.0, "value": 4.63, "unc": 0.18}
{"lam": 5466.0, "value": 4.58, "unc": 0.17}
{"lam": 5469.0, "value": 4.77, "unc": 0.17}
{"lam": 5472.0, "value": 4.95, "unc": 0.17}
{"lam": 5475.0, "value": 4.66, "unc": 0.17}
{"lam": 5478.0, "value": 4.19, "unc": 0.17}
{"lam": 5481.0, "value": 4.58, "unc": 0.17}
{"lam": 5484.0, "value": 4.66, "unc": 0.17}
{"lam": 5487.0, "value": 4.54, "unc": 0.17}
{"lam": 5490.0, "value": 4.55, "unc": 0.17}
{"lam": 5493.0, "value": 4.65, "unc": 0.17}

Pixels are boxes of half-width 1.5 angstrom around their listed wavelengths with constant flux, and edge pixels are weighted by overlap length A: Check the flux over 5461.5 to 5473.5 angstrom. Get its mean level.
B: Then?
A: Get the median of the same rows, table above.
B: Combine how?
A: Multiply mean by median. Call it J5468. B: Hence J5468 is 22.2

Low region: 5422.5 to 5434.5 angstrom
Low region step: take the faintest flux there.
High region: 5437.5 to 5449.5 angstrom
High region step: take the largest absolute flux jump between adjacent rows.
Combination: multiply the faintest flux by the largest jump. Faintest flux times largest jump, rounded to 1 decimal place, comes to 1.3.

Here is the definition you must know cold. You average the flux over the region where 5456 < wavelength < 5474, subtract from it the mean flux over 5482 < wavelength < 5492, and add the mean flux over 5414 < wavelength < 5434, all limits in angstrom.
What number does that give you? 4.72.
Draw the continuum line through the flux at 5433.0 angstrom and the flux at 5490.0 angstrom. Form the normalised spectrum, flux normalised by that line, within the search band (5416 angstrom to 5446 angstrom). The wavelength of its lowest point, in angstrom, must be 5436.0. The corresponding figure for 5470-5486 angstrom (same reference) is 5478.0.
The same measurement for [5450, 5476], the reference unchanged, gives 5457.0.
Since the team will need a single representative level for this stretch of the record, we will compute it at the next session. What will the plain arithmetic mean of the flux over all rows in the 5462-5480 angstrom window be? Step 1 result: 4.63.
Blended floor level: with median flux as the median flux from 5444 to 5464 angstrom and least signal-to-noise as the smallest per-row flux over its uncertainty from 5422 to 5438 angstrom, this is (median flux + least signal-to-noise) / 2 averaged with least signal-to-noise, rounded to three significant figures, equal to 20.2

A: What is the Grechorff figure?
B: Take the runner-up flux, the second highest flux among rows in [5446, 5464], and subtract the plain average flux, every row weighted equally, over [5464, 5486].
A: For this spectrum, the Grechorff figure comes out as 0.14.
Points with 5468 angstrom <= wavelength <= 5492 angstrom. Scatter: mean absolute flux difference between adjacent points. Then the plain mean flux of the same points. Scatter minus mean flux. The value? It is -4.39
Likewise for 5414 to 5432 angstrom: -4.45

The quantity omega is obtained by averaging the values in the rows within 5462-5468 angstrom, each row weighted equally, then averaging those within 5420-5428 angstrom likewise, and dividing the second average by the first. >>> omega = 0.99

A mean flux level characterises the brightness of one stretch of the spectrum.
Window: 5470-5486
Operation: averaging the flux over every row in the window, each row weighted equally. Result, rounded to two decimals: 4.61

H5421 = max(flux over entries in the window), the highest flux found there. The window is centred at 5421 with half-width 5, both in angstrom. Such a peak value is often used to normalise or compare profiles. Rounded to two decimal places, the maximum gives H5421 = 4.80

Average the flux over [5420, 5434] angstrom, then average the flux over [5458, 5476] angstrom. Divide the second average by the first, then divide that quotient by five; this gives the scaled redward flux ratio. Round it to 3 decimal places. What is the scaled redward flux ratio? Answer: 0.209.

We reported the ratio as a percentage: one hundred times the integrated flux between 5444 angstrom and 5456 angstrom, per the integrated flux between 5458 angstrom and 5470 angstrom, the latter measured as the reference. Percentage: 99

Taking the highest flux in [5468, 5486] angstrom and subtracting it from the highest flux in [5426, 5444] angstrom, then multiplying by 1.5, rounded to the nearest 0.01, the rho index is 0.12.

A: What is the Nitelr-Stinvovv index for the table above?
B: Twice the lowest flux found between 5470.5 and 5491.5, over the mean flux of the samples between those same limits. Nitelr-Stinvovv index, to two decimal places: 1.83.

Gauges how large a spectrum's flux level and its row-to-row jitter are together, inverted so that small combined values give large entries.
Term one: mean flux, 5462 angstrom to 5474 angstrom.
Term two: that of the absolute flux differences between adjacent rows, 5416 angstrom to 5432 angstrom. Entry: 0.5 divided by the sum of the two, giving 0.1030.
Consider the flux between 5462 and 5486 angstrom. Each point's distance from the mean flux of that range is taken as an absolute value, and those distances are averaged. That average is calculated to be 0.13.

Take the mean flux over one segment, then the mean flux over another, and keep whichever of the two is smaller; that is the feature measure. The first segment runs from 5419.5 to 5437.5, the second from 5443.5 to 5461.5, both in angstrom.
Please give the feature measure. 4.51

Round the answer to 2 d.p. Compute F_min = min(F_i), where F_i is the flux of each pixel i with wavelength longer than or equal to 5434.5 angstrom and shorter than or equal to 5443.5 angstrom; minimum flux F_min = 4.32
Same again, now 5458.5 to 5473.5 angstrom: 4.58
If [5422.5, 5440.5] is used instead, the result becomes 4.32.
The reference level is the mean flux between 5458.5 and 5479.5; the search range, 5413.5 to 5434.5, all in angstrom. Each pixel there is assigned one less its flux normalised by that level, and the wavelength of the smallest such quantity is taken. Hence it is 5418.0 angstrom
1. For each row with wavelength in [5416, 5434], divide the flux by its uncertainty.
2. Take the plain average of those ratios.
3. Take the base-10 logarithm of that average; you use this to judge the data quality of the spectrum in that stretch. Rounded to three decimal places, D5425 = 1.431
